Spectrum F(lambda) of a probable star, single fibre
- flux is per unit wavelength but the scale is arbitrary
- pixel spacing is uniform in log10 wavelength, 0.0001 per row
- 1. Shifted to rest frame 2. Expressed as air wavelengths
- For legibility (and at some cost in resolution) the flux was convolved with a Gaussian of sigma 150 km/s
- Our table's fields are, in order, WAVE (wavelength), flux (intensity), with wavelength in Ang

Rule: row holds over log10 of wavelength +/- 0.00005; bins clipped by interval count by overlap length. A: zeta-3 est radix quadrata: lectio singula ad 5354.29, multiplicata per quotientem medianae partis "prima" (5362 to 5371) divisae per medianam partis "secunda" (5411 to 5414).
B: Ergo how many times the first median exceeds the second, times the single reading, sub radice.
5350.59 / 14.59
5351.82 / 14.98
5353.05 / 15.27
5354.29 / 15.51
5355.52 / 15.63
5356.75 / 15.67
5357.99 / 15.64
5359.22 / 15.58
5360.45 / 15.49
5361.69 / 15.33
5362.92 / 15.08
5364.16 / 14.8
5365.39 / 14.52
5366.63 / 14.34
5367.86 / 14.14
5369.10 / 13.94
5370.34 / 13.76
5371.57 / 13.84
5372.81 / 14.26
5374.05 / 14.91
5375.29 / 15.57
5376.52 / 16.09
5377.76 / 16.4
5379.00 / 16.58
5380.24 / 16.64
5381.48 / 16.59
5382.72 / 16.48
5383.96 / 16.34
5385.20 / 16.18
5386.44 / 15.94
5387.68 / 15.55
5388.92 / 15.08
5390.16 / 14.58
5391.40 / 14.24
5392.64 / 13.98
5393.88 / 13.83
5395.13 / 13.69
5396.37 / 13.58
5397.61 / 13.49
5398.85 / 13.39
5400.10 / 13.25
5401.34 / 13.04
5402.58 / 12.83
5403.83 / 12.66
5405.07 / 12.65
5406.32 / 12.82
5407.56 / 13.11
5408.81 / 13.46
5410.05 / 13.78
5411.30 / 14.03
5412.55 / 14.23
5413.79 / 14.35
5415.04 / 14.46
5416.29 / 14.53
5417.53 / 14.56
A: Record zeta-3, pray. 3.95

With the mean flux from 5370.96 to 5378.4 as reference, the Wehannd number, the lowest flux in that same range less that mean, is -1.3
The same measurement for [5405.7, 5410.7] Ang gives -0.5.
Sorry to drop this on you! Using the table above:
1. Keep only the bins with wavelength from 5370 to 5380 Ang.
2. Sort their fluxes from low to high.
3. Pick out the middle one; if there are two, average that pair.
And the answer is 15.2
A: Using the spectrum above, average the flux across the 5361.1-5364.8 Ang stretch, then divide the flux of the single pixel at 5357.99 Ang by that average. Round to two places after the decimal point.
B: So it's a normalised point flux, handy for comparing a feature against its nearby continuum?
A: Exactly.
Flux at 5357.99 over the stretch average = 1.04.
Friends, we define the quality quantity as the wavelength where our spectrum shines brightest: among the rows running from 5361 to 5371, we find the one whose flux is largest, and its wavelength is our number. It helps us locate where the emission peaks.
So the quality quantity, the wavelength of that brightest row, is 5361.69 Ang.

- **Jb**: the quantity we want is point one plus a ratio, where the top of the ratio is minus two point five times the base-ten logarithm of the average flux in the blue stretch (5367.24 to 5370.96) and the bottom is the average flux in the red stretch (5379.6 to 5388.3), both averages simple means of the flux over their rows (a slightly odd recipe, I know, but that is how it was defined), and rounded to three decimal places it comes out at -0.076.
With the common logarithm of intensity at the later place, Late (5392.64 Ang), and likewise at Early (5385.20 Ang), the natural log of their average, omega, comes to 0.163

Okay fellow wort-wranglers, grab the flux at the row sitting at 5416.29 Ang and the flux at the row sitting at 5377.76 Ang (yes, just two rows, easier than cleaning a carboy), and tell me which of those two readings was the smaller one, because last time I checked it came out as 14.5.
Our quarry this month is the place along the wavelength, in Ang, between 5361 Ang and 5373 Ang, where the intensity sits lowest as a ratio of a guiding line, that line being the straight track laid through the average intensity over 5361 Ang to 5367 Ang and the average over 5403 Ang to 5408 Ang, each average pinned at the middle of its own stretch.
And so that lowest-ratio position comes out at 5370.34 Ang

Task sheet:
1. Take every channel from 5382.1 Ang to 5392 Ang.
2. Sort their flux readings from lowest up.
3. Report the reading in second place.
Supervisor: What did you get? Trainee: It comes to 14.58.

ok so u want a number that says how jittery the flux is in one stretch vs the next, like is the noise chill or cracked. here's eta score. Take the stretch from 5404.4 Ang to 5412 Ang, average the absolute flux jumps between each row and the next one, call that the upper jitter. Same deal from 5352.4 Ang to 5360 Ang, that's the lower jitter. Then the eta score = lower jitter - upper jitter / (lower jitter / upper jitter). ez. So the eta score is -0.7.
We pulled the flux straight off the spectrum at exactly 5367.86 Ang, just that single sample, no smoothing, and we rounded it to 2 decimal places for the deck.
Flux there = 14.14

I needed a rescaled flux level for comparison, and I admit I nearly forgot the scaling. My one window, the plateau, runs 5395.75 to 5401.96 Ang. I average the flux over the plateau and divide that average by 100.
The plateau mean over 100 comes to 0.134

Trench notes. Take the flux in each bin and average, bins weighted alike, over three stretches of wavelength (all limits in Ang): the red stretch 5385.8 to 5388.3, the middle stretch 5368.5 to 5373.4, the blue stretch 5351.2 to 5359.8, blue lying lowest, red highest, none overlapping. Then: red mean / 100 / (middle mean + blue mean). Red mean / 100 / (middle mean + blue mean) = 0.0054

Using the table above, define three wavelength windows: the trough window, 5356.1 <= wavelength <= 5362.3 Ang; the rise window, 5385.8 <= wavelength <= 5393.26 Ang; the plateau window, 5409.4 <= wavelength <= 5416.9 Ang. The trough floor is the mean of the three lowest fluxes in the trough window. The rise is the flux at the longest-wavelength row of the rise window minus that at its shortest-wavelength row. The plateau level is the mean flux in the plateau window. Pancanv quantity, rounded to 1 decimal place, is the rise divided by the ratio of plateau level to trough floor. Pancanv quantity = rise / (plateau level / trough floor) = -2.1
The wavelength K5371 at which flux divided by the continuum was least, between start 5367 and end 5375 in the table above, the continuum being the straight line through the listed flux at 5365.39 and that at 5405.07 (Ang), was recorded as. 5370.34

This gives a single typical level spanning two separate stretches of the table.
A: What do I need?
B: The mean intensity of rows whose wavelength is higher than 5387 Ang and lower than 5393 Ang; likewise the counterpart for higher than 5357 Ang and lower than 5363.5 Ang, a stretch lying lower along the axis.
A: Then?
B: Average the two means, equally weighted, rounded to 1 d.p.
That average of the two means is 15.1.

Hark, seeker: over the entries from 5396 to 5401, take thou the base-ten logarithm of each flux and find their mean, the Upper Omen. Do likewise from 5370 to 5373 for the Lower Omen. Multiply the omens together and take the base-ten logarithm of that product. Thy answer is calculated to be 0.111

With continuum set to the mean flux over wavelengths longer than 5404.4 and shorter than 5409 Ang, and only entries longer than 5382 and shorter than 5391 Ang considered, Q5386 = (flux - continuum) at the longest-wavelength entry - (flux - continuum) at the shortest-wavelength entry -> -1.9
